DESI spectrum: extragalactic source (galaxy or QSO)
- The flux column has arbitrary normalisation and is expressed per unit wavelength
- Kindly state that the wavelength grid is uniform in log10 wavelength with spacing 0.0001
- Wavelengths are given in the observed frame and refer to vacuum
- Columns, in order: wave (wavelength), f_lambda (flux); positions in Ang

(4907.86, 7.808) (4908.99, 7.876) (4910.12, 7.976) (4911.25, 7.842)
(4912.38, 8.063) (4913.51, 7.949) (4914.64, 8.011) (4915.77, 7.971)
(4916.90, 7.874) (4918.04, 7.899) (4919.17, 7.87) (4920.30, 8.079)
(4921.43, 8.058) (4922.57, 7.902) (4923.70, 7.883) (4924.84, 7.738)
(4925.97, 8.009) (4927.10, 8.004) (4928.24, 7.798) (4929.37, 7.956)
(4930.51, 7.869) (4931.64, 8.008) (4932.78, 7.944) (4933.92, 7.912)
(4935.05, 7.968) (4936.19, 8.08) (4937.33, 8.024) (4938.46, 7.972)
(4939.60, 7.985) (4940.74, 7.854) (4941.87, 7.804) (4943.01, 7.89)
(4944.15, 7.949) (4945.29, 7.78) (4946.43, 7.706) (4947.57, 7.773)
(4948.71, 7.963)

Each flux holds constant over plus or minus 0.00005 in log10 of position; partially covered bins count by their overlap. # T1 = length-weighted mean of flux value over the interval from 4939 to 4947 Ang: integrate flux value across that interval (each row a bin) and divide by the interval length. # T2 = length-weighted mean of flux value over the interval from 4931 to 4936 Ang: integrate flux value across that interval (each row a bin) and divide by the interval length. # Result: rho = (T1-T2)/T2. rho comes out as -0.015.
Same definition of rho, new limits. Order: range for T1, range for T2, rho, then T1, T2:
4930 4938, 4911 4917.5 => 0.002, 7.98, 7.96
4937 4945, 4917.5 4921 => -0.006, 7.92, 7.97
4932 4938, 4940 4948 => 0.020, 7.98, 7.82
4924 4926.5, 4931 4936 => -0.012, 7.87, 7.97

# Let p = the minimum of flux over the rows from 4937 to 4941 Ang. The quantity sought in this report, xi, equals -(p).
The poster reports -7.85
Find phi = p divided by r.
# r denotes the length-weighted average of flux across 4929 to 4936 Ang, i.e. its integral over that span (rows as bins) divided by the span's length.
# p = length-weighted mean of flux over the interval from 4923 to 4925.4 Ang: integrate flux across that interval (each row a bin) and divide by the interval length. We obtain 0.98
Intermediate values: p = 7.81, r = 7.94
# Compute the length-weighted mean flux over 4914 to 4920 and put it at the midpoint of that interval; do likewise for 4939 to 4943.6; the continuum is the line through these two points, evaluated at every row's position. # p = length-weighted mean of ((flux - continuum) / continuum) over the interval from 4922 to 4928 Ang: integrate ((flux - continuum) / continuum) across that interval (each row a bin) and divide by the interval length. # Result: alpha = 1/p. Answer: -467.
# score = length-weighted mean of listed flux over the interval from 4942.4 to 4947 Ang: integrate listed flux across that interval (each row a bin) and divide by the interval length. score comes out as 7.82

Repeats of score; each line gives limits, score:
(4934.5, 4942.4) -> 7.96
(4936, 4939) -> 8.03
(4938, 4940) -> 7.97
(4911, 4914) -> 7.97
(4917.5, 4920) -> 7.92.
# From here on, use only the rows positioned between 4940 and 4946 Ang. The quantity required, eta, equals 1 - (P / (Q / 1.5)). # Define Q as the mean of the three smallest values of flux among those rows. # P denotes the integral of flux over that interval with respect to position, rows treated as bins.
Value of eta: -8.0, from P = 47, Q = 7.81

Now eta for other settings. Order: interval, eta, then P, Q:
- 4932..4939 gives -9.6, 56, 7.94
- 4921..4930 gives -12.7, 71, 7.81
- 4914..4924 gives -14.1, 80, 7.88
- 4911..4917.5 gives -8.8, 52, 7.89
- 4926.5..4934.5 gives -11.1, 63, 7.86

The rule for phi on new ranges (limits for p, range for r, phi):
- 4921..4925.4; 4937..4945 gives 0.99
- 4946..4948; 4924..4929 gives 0.98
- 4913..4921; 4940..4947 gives 1.02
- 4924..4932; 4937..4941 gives 0.99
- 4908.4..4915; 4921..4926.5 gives 1.01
